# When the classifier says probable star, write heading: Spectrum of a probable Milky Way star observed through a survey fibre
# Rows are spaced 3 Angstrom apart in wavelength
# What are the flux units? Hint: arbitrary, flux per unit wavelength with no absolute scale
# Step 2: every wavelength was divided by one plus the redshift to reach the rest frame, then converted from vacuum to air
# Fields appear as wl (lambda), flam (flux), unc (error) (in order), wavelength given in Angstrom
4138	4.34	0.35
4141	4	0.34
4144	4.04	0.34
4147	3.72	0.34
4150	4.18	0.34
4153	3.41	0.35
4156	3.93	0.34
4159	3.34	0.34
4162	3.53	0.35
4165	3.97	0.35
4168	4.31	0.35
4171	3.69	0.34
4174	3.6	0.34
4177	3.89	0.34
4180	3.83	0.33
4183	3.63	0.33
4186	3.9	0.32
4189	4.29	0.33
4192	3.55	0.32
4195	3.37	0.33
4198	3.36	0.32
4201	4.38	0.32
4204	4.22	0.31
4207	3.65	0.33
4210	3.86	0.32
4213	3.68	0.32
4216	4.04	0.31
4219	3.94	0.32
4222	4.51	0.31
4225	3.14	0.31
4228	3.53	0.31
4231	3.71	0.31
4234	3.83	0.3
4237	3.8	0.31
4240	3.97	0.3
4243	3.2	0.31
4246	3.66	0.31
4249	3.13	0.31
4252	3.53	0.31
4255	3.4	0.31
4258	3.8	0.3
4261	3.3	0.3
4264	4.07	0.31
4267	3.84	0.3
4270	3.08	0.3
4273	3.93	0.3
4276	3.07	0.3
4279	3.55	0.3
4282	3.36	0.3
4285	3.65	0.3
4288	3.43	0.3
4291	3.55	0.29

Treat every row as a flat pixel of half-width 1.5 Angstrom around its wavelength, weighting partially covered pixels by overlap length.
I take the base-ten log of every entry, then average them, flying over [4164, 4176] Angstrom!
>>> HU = 0.589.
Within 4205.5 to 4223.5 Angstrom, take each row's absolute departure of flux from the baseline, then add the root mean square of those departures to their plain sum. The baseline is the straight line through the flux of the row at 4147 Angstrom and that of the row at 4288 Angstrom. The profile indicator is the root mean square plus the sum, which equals 2.7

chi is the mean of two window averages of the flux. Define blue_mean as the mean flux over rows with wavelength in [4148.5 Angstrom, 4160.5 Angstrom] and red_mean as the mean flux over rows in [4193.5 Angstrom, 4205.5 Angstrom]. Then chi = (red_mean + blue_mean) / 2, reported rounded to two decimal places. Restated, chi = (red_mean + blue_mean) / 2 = 3.77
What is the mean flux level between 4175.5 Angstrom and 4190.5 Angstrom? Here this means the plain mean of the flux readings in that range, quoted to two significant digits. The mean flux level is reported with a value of 3.9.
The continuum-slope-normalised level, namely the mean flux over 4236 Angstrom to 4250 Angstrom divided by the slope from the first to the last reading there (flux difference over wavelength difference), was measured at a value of -64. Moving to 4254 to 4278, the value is -227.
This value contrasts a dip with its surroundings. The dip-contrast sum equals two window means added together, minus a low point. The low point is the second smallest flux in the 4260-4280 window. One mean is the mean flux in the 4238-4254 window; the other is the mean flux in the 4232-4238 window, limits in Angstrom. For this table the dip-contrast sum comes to 4.23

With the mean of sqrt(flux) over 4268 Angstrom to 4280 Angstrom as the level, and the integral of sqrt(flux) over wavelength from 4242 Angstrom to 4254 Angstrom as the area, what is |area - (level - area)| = 42.3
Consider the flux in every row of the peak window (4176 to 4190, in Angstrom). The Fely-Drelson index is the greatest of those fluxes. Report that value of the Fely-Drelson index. 4.29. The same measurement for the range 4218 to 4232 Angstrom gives 4.51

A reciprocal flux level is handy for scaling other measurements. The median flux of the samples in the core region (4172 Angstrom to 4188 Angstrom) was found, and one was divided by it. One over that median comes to 0.261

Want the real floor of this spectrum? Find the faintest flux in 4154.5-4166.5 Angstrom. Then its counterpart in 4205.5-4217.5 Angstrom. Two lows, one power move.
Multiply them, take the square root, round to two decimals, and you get 3.49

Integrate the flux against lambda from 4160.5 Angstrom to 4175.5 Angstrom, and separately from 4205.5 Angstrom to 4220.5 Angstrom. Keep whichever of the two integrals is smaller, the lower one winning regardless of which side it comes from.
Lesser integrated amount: 57.3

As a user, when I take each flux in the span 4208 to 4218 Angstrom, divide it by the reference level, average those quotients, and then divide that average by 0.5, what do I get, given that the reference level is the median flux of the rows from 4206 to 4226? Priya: 2.00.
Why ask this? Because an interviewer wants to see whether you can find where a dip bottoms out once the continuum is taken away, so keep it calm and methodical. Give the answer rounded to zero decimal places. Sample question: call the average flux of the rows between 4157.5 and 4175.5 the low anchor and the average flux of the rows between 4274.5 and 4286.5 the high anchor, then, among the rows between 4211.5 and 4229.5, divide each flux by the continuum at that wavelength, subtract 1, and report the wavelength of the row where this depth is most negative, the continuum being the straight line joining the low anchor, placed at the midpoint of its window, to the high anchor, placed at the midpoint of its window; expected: 4225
